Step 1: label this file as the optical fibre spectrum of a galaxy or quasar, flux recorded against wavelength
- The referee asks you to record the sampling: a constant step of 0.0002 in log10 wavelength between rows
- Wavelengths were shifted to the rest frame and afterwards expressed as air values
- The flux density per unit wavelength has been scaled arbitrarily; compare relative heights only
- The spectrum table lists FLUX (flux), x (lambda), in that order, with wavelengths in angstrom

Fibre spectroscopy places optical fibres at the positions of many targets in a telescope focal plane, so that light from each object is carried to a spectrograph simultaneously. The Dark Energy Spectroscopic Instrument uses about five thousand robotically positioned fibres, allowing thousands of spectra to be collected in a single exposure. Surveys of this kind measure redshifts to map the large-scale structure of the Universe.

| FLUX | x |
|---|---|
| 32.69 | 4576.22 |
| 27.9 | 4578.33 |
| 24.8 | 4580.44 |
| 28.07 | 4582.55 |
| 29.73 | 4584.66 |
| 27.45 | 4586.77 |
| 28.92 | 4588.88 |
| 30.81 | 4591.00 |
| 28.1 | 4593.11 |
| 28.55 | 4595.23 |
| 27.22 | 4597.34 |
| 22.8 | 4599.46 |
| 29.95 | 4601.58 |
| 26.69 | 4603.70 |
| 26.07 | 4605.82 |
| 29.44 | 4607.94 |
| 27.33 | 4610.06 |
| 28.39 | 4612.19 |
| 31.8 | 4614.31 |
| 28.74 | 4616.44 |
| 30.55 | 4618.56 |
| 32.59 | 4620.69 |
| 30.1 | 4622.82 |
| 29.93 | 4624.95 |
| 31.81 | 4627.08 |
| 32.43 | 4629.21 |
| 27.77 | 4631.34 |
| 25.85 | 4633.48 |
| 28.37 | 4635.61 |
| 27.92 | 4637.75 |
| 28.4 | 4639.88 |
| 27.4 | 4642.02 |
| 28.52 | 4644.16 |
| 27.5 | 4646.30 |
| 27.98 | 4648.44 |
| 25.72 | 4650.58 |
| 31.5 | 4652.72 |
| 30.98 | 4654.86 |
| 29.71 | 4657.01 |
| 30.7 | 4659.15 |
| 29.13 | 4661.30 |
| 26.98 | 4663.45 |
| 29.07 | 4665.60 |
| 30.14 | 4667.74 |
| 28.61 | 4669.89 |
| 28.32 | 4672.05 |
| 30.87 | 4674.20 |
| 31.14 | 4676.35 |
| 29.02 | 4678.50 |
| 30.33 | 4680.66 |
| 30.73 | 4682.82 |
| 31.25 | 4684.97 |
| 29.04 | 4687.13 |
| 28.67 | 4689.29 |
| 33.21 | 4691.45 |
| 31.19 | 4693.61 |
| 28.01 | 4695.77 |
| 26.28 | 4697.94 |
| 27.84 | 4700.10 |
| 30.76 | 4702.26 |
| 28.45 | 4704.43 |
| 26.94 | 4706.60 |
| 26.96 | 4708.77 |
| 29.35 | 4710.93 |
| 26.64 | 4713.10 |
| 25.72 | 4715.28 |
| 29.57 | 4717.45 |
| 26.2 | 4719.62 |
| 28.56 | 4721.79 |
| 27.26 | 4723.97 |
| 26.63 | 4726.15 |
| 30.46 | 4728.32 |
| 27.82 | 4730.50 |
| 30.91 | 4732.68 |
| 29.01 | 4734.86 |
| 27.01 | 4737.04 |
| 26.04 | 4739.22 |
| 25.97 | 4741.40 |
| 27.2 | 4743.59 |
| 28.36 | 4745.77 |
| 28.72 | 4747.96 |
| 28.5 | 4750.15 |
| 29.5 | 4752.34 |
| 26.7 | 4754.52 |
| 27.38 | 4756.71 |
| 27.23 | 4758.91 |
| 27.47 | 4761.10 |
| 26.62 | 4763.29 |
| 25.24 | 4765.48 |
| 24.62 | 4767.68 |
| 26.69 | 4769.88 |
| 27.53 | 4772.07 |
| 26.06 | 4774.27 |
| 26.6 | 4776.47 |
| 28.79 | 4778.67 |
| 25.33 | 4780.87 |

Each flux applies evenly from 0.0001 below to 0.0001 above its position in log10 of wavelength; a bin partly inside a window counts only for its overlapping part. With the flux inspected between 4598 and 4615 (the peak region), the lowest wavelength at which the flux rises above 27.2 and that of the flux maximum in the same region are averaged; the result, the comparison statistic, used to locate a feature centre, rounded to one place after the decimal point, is 4607.9 angstrom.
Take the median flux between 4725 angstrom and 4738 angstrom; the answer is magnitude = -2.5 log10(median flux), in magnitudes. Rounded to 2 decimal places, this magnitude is -3.63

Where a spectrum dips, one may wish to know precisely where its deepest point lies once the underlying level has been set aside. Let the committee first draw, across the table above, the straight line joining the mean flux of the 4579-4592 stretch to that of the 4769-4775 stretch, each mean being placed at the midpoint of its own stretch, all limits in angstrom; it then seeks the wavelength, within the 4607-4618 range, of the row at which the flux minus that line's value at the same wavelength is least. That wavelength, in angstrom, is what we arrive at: 4610.06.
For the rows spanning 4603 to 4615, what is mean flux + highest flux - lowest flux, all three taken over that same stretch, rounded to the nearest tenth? 34.0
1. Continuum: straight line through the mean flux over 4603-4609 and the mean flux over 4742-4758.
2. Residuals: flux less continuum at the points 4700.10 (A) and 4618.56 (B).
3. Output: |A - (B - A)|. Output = 3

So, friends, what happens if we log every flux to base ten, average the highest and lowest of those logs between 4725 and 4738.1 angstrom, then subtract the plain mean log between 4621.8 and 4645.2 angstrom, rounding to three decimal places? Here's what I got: -0.003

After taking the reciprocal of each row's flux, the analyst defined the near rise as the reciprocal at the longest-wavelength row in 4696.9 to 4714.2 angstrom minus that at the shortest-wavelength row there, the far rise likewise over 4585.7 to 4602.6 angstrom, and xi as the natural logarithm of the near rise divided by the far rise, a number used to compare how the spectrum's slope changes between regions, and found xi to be -1.8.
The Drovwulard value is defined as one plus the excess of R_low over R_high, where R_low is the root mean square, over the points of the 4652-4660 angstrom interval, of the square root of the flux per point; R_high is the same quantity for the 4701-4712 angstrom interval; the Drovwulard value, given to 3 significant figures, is 1.20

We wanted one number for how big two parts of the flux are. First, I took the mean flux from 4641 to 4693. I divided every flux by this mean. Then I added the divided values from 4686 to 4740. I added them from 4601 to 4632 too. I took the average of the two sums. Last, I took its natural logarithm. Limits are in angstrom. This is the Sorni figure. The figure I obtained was 2.97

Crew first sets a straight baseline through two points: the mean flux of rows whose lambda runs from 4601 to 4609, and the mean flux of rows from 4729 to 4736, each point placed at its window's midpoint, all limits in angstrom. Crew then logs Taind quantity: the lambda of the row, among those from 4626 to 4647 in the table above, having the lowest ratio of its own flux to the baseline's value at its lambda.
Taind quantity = 4633.48 angstrom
